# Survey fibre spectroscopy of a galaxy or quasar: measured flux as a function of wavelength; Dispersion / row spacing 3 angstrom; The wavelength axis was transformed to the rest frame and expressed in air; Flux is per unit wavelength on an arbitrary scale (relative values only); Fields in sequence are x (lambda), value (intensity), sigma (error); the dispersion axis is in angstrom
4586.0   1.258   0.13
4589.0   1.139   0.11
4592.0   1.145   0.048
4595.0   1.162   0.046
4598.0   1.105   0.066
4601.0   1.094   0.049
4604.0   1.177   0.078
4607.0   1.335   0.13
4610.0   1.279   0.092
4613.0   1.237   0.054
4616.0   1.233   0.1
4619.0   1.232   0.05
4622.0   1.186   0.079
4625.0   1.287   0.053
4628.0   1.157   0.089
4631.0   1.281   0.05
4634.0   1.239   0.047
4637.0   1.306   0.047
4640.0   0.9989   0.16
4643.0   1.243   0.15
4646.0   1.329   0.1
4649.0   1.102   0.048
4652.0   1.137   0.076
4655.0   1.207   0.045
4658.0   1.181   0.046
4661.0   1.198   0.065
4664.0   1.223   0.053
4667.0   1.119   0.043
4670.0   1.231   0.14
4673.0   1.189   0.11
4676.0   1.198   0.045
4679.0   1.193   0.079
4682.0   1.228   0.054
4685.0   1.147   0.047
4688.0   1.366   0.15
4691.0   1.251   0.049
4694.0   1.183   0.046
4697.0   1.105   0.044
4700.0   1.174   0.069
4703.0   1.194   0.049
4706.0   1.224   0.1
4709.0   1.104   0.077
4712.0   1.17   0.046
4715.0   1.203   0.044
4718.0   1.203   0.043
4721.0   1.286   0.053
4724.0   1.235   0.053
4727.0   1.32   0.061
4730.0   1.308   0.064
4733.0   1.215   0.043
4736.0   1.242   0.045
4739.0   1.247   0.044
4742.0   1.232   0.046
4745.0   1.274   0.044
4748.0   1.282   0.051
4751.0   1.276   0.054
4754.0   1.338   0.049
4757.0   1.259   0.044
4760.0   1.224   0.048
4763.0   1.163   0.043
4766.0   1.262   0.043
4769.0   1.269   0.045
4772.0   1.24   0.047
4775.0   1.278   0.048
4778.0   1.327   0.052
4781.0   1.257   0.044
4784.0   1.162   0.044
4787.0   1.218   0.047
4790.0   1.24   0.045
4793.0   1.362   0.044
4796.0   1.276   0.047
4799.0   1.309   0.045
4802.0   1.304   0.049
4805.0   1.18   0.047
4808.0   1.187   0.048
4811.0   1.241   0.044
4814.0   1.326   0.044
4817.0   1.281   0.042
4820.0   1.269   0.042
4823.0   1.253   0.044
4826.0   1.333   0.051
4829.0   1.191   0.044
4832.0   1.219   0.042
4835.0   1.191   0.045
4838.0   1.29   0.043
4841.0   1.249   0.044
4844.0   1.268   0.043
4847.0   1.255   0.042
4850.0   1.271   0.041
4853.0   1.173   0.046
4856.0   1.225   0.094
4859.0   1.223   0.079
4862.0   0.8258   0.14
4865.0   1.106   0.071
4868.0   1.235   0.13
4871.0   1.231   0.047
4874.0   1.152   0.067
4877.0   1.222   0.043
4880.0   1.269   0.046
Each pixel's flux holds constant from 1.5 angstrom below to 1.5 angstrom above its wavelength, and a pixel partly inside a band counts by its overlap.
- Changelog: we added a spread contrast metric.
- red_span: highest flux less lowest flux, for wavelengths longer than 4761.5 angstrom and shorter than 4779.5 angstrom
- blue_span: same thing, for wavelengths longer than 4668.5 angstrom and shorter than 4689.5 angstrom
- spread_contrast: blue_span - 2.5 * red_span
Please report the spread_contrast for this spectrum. -0.19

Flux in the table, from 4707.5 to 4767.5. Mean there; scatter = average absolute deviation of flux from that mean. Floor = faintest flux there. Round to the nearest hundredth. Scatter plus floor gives 1.15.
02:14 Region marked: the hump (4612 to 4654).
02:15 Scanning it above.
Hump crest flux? 1.329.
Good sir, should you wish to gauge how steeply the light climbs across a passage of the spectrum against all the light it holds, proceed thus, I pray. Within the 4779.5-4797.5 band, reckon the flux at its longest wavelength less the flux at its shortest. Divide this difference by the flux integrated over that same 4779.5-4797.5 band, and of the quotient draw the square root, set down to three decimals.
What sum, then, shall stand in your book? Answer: 0.029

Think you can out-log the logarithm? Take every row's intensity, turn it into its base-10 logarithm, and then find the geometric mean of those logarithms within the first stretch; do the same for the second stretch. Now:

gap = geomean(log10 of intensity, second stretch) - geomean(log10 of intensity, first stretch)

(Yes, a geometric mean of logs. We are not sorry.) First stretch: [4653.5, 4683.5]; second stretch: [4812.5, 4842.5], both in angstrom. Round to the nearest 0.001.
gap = 0.022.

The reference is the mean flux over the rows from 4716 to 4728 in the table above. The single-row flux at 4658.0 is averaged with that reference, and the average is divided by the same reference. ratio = 0.97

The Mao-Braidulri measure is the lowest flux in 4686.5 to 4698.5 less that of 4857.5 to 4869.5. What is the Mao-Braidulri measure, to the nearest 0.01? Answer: 0.28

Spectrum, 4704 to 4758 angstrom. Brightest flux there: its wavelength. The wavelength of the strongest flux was 4754.0 angstrom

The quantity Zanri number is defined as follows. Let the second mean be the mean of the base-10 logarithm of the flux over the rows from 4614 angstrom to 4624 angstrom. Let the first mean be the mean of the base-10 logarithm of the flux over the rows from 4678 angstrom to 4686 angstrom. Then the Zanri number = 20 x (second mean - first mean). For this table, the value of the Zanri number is 0.2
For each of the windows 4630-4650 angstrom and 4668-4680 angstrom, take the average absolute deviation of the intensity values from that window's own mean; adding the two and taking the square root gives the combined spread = 0.328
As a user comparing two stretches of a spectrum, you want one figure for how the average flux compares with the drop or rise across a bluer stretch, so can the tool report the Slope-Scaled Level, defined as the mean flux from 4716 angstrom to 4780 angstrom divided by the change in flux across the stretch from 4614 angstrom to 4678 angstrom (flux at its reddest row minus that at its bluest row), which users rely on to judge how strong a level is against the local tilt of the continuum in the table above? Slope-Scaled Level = -36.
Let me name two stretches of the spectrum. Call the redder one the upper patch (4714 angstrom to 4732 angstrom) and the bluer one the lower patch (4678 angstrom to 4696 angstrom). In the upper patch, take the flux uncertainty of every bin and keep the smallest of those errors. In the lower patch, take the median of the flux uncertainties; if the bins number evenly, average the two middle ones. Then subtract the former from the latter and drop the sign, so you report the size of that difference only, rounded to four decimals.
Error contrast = 0.0085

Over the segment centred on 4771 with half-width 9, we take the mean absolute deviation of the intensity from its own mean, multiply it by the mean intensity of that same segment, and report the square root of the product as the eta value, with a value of 0.215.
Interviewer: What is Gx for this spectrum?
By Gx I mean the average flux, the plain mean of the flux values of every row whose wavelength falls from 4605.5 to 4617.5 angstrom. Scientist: 1.27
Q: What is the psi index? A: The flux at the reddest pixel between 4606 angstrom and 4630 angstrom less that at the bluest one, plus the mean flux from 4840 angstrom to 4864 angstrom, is 1.01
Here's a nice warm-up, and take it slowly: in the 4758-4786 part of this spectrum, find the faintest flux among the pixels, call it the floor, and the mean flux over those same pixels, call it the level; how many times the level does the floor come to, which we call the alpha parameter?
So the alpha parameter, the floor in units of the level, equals 0.94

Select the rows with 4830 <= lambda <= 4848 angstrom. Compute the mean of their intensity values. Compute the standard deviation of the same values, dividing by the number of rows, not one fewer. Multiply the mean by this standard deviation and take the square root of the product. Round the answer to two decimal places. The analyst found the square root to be 0.20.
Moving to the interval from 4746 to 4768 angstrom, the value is 0.25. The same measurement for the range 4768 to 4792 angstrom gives 0.24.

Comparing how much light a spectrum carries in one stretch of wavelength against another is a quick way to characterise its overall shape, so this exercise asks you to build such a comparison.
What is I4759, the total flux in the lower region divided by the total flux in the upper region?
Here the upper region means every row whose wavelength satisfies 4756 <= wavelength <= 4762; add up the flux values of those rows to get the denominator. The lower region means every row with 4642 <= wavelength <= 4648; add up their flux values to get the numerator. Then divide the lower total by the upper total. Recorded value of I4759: 1.04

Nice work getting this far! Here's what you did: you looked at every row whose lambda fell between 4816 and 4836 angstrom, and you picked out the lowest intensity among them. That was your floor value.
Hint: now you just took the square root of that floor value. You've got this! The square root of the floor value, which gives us 1.09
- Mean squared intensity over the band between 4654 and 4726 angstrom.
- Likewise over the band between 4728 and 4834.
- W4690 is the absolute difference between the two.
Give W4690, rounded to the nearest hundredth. 0.14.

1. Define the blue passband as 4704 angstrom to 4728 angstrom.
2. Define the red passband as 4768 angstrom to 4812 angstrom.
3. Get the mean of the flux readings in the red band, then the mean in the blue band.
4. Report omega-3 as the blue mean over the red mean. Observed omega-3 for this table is 0.97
